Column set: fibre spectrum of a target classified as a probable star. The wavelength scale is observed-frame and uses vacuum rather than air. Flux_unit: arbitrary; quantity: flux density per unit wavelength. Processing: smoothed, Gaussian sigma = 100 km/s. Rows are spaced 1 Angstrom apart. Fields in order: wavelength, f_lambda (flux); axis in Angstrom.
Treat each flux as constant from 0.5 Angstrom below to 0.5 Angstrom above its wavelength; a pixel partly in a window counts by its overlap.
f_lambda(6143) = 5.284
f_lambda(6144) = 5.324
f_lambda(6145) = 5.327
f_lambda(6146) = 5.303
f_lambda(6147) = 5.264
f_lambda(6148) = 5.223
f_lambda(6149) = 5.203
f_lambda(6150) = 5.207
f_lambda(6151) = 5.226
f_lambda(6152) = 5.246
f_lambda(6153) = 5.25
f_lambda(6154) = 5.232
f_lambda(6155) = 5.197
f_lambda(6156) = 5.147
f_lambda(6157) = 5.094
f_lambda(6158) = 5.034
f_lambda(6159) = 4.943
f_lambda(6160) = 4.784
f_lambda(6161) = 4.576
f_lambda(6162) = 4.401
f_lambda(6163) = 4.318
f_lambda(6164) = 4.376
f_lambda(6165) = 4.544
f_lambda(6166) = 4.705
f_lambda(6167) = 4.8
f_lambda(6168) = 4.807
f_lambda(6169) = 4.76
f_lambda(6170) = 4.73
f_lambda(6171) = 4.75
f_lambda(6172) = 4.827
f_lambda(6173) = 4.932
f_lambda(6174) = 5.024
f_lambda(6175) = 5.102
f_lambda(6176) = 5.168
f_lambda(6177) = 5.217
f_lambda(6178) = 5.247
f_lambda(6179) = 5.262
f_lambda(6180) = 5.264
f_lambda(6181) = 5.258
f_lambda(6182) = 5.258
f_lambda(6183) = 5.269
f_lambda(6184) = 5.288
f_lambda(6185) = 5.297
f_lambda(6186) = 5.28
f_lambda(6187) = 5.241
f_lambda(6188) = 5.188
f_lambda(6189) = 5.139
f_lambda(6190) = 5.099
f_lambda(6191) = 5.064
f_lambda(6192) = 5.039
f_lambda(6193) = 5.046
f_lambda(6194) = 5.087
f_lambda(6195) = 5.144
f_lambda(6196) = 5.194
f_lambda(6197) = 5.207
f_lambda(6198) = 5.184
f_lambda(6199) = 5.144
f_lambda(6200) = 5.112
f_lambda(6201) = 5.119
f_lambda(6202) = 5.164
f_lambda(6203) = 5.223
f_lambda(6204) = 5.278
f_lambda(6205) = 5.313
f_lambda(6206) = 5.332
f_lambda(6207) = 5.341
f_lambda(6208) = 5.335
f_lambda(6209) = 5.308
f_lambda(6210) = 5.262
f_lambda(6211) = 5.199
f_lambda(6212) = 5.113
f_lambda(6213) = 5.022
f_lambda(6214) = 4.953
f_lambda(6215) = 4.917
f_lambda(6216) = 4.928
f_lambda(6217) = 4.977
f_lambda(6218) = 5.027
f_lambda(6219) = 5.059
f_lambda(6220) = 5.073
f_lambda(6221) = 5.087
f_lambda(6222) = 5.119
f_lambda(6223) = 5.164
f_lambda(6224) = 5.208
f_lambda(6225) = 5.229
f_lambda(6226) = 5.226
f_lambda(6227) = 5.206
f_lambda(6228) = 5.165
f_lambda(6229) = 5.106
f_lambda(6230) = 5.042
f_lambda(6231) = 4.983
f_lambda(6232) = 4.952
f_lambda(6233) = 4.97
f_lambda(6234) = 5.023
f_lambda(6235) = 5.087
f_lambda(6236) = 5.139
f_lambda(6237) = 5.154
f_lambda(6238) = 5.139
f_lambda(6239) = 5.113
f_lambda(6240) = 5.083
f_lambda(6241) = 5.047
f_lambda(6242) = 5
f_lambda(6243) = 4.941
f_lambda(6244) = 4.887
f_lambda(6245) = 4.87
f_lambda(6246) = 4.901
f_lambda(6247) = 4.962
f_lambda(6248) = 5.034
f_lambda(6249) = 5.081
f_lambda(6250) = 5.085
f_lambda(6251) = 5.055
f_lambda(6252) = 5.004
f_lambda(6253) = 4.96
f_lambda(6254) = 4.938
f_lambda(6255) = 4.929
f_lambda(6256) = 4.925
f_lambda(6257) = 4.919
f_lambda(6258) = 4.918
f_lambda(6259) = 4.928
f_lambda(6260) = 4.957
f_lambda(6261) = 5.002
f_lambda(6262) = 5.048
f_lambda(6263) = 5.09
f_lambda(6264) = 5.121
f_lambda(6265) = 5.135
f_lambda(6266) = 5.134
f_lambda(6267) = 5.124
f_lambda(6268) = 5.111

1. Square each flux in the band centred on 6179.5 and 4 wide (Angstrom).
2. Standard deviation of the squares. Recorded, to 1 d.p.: 0.1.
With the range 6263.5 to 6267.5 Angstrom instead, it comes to 0.1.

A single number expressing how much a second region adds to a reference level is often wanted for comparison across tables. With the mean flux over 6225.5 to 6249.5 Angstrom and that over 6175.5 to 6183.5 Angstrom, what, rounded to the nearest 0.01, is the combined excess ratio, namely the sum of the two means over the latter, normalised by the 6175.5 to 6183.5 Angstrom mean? 1.96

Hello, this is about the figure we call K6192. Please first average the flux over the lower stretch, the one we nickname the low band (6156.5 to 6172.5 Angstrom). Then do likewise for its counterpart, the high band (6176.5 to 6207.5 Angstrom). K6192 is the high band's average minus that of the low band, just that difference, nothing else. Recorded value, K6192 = 0.49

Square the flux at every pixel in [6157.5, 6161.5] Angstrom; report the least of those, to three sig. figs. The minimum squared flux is 20.9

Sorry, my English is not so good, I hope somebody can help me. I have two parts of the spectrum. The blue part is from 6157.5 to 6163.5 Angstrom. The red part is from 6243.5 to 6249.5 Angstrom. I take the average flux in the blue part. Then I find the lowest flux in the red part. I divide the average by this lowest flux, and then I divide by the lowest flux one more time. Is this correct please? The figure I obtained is 0.197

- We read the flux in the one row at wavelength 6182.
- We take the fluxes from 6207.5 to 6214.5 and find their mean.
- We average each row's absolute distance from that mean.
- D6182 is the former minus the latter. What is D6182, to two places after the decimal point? 5.14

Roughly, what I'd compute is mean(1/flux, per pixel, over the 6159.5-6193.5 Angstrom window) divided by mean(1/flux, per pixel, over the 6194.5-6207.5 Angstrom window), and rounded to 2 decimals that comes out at 1.05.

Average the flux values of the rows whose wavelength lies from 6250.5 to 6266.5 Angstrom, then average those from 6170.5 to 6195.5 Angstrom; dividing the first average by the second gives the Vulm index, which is 0.97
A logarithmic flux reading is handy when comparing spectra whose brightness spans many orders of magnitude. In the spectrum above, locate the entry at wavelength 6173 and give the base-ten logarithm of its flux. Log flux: 0.693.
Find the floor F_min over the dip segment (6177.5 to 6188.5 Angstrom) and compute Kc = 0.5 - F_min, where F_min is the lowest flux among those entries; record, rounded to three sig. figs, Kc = -4.69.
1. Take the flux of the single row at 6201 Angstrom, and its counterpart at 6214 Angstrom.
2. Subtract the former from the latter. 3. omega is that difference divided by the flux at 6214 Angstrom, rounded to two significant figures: -0.034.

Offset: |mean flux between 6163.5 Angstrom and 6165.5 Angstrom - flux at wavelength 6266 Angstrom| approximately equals 0.67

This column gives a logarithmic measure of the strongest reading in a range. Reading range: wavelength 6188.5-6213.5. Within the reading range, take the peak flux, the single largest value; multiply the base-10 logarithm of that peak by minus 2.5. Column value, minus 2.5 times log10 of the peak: -1.82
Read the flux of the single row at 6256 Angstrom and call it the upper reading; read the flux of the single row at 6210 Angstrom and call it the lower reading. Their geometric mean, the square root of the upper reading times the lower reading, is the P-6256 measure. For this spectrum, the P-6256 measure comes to 5.09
